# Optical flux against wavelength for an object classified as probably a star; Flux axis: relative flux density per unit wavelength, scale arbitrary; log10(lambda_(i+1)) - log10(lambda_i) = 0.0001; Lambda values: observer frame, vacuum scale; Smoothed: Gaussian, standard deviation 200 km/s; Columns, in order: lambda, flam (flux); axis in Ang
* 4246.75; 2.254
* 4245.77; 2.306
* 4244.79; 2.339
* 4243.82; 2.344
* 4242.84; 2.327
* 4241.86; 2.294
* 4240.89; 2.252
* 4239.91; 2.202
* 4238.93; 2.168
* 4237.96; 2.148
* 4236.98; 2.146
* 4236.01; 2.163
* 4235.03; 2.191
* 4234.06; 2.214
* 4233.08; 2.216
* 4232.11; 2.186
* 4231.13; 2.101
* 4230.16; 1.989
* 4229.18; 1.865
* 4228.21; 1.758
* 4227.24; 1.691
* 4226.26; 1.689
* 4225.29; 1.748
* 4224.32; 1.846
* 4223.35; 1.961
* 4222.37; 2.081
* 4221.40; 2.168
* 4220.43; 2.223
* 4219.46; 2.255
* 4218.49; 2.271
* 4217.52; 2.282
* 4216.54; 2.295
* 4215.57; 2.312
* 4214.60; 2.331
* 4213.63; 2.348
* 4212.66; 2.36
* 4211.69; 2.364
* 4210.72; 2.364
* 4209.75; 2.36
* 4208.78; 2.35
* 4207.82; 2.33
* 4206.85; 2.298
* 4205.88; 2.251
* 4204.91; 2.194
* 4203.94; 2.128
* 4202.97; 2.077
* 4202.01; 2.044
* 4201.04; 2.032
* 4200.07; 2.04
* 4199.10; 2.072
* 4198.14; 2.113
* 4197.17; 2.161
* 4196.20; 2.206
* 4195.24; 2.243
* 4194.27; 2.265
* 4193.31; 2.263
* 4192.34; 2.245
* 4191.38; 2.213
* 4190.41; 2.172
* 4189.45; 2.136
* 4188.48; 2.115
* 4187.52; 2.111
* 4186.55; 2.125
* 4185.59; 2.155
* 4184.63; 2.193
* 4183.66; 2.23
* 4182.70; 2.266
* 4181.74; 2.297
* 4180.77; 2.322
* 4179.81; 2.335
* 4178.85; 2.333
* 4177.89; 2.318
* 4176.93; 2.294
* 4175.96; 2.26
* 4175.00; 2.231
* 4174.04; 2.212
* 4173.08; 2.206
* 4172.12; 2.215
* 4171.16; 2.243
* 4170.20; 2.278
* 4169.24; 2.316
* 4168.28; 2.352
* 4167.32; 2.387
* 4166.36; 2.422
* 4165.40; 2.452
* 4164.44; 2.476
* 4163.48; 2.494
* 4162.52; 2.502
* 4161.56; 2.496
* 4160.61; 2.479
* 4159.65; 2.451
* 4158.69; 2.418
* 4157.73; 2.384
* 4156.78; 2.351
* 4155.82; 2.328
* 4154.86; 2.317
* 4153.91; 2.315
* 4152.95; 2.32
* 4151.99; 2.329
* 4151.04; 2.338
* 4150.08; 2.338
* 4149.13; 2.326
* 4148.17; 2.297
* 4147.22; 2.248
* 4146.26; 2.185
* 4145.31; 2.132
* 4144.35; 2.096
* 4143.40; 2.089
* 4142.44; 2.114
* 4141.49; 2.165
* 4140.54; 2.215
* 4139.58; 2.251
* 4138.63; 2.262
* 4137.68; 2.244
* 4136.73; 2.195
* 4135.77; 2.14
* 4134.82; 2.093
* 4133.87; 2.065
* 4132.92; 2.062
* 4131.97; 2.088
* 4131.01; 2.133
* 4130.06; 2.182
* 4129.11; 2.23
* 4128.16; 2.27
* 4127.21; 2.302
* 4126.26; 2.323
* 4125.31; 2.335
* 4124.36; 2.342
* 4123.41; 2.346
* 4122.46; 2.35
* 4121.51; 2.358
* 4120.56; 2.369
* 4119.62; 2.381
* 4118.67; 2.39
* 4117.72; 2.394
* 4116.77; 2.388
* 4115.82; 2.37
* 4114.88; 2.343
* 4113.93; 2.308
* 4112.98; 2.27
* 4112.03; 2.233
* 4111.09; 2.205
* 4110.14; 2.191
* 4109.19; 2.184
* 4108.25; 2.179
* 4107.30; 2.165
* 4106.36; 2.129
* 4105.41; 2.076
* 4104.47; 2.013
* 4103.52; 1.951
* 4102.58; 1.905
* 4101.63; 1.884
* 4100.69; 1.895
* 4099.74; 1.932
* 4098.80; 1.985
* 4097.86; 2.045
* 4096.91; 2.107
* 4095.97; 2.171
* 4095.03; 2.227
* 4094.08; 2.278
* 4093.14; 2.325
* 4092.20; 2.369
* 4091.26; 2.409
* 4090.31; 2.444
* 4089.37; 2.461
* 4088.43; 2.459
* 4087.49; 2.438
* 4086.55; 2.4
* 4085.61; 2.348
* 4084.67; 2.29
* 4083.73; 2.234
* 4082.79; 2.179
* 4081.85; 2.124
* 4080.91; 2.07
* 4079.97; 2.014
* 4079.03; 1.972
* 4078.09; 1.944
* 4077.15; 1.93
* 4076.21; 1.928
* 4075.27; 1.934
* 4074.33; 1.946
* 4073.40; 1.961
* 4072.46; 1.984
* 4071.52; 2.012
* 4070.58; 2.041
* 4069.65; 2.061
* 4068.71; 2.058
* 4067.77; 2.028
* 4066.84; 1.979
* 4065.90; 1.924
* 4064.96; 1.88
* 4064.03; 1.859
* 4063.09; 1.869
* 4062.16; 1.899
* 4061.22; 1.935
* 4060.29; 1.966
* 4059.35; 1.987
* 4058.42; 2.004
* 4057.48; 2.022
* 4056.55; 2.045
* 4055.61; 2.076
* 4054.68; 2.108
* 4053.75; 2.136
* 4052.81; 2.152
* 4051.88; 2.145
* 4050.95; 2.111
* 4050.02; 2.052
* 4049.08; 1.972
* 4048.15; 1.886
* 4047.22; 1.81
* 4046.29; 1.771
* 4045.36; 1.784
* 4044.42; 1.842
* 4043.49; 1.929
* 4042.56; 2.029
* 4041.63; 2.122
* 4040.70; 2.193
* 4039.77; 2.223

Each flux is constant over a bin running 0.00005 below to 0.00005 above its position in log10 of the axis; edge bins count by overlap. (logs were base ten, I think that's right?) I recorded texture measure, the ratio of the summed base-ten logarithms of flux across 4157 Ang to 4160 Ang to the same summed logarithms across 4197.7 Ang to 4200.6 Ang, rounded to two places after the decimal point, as 1.21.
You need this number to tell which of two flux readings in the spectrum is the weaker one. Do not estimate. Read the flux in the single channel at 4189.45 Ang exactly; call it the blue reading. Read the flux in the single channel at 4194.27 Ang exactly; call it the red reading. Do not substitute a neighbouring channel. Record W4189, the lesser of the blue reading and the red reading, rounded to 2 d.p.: 2.14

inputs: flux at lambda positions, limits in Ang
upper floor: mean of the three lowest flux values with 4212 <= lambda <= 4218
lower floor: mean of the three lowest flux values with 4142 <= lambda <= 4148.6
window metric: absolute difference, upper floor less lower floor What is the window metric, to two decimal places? 0.20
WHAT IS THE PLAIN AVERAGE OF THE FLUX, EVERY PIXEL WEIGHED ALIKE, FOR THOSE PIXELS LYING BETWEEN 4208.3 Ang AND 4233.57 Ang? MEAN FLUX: 2.13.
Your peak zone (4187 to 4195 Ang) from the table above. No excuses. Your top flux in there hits 2.265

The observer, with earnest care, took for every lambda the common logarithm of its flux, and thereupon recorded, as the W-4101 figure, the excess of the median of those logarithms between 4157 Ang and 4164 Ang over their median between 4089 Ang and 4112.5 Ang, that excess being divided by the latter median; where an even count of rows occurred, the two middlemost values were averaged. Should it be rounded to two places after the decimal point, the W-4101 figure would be 0.17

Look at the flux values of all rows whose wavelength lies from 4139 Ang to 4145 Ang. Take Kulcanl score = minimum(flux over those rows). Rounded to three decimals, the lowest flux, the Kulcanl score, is 2.089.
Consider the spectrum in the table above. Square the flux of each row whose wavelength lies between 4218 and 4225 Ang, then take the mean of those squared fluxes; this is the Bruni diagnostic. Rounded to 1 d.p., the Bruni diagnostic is 4.5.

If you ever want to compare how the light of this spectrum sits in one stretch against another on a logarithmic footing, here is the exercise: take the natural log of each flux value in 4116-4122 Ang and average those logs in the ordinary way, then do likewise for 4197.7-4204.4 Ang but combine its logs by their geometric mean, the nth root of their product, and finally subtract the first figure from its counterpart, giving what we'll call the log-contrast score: -0.14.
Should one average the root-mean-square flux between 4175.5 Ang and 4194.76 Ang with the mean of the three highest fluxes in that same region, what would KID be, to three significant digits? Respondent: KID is 2.28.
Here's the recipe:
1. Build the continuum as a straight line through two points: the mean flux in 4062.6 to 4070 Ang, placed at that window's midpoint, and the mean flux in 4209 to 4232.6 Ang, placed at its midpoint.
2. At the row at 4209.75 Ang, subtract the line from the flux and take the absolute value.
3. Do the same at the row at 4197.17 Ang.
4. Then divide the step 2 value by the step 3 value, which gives 3.8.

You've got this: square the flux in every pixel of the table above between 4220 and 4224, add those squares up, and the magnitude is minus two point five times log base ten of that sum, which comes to -3.13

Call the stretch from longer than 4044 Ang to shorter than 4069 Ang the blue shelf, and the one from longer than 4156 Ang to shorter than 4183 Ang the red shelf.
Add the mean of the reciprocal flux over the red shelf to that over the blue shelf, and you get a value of 0.934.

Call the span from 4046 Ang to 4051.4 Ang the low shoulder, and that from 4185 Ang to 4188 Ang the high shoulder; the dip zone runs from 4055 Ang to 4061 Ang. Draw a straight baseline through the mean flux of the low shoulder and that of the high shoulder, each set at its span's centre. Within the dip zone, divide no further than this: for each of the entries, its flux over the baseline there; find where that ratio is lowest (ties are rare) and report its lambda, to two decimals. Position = 4060.29 Ang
